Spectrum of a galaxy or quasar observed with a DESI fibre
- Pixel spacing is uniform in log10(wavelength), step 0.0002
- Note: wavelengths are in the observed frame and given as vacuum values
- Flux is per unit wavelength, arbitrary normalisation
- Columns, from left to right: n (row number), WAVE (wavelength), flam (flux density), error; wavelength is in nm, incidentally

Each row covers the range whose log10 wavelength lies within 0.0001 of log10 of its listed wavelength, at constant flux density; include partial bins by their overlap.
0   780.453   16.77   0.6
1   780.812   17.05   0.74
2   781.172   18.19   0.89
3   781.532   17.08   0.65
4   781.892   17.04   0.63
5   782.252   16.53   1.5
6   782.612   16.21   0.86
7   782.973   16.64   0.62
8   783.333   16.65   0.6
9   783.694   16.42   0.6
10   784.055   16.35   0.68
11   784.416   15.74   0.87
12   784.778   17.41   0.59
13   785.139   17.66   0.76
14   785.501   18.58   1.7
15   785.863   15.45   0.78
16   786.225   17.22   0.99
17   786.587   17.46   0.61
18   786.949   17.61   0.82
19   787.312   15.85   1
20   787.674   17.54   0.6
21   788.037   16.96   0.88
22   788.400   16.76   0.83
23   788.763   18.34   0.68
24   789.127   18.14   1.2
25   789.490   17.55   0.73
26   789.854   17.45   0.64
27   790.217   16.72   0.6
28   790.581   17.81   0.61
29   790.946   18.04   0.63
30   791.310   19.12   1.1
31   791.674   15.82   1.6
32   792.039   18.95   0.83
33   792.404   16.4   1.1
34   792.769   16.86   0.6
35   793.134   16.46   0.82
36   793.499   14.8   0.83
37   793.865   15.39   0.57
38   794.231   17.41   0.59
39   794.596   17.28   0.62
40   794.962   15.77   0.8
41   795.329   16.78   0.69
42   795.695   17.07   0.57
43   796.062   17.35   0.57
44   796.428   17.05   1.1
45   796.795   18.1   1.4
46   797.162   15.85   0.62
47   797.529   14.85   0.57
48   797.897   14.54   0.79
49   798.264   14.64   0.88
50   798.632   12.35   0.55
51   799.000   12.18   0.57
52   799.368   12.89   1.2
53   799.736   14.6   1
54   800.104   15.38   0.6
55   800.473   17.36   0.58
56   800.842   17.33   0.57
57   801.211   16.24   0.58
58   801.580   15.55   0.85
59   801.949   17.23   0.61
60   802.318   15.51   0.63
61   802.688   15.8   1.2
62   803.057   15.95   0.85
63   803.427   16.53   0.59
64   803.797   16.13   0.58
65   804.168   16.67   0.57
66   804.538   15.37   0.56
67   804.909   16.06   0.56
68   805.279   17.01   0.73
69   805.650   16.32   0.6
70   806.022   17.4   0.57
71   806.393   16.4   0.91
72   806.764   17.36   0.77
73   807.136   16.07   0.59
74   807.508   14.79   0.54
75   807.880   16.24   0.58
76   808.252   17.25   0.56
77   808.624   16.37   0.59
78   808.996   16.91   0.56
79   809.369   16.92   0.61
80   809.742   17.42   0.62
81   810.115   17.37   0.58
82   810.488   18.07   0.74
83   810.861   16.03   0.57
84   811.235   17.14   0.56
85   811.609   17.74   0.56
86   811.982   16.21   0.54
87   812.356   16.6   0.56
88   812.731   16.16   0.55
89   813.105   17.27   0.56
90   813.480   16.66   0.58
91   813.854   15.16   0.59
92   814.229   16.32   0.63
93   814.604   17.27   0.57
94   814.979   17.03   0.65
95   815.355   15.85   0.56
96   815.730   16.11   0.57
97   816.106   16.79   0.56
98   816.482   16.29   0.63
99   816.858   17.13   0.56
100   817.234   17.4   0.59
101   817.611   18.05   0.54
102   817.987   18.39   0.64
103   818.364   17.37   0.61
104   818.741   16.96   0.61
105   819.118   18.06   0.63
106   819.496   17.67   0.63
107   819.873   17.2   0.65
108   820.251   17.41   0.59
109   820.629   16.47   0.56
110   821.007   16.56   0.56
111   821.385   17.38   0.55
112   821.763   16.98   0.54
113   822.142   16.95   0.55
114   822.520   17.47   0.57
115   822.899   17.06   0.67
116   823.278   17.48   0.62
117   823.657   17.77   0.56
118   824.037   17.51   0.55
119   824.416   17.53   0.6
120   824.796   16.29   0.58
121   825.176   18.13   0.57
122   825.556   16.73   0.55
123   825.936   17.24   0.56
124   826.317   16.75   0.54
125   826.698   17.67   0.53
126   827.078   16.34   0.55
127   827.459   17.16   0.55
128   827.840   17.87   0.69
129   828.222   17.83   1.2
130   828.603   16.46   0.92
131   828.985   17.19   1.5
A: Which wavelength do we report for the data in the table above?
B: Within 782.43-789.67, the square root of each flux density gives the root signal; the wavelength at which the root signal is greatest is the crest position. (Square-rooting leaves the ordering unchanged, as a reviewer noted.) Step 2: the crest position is 785.501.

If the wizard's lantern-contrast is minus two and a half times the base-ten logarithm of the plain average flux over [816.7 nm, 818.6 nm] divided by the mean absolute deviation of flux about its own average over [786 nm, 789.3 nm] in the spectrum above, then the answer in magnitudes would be -3.76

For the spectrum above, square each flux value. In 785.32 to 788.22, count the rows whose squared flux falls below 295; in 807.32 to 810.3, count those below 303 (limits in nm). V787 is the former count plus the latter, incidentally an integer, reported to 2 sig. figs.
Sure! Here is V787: 10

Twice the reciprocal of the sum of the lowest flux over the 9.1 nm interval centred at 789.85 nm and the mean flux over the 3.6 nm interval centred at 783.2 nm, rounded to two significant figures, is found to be 0.064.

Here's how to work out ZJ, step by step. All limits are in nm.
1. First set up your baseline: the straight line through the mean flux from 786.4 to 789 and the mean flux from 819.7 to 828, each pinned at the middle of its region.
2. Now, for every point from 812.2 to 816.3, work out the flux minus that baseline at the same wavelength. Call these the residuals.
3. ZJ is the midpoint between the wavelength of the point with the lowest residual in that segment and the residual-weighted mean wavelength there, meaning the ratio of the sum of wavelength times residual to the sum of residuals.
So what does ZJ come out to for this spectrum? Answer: 814.06 nm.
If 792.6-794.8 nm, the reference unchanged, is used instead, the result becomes 793.49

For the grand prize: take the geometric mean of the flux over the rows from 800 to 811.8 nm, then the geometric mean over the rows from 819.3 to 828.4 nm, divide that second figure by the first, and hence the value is 1.04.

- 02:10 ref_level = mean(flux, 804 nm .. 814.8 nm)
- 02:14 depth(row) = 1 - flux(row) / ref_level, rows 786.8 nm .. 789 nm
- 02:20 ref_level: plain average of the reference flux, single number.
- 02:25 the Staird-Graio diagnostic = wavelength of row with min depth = 788.763 nm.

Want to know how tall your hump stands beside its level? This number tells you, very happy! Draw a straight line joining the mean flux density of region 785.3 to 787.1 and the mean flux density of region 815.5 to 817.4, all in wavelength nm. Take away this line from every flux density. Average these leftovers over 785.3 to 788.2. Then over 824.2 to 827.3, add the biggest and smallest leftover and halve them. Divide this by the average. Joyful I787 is -4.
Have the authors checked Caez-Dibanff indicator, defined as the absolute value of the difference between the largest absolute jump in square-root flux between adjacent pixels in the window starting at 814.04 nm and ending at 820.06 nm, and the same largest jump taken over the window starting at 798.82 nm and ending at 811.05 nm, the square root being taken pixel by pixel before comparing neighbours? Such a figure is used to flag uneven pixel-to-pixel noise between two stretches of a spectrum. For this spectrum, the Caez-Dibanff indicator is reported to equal 0.10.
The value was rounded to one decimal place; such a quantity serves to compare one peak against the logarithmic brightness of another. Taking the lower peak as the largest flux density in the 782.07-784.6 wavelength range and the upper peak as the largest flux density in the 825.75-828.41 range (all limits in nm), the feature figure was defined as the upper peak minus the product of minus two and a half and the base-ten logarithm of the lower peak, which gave 20.9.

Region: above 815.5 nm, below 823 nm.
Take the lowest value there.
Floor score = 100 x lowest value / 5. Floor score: 322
